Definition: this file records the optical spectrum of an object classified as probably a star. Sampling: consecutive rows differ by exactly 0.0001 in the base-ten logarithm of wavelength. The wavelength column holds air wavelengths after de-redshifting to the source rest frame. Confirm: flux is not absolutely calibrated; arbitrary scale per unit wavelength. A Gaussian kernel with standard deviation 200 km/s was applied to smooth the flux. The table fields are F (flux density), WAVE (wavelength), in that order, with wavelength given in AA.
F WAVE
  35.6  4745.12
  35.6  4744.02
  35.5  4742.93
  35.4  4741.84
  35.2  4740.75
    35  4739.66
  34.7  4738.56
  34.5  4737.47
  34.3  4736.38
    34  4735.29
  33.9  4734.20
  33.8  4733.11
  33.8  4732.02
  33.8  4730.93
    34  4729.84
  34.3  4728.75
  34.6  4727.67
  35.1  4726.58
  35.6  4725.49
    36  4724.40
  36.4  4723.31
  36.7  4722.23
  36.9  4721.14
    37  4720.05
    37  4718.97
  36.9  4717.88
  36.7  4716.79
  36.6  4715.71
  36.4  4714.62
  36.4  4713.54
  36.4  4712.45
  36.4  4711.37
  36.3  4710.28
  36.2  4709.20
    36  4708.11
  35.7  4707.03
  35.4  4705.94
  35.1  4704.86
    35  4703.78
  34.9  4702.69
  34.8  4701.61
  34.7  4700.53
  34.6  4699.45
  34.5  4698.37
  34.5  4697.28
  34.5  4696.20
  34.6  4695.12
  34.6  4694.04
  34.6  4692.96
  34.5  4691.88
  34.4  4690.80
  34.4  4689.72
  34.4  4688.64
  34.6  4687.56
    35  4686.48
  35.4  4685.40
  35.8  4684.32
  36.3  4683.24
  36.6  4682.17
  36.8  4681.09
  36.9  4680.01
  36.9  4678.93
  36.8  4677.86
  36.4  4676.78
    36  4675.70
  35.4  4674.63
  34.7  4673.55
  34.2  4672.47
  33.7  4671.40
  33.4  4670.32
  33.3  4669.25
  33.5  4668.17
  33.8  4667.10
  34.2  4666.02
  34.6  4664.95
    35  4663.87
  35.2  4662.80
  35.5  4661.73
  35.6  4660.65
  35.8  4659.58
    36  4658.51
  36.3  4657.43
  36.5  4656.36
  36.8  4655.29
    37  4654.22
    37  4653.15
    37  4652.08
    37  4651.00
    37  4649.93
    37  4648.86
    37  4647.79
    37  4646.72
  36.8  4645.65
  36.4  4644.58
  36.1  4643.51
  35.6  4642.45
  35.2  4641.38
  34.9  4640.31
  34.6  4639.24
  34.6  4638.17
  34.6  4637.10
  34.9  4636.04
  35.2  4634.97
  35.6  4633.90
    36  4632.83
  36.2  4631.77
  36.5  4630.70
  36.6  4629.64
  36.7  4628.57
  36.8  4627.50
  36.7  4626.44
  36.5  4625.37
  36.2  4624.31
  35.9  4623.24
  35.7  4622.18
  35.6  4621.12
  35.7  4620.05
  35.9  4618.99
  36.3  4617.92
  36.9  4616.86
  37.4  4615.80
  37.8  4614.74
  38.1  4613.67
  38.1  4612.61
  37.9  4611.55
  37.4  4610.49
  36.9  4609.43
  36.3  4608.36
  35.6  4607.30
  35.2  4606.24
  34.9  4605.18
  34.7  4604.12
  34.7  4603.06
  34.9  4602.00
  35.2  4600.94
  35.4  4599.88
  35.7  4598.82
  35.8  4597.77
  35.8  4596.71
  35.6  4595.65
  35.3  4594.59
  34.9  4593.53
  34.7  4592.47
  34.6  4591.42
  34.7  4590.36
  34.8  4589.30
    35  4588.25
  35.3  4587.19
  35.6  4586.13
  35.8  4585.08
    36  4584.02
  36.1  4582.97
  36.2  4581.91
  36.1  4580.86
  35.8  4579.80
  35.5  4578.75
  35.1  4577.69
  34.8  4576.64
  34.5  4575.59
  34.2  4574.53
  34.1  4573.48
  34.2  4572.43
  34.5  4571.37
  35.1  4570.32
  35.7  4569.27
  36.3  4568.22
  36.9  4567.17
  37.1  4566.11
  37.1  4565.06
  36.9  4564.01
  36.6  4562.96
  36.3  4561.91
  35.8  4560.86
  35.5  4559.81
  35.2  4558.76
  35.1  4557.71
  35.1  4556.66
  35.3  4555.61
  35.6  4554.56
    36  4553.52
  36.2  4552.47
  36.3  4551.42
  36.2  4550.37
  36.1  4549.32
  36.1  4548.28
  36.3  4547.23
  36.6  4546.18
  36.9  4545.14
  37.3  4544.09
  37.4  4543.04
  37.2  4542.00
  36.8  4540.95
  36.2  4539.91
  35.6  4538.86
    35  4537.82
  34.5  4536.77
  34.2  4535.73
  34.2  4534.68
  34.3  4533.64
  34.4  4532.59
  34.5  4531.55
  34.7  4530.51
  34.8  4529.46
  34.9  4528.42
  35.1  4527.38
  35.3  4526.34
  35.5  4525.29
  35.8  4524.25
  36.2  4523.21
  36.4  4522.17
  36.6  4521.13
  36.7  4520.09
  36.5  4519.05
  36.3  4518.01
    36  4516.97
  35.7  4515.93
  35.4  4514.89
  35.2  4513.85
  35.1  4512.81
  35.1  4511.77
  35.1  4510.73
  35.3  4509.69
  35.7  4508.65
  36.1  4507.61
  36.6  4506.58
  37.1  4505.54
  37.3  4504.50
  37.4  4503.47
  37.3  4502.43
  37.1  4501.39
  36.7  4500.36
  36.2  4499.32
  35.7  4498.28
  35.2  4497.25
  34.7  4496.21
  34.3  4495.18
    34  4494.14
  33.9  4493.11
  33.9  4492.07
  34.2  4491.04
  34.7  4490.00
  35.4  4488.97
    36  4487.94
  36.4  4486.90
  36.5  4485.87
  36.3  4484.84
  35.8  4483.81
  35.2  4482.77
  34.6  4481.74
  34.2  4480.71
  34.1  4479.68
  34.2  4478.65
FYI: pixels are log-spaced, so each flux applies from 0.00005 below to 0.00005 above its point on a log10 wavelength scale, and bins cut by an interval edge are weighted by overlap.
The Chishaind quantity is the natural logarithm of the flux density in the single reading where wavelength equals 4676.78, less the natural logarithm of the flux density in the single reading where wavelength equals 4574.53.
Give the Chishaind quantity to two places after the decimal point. 0.06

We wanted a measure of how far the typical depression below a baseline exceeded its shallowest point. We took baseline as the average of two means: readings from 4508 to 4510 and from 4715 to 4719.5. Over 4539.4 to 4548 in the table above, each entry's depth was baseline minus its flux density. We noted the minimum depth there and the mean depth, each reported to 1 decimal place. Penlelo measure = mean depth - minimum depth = 0.6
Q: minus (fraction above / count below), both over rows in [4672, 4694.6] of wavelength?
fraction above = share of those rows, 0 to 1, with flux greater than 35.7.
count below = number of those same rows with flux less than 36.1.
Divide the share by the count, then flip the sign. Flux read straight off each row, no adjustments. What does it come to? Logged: -0.031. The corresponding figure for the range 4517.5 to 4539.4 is -0.022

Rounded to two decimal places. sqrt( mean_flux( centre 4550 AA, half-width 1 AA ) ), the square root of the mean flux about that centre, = 6.01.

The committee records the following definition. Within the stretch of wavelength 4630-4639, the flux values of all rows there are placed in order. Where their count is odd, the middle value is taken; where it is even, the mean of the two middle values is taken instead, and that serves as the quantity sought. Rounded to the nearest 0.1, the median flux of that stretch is 35.4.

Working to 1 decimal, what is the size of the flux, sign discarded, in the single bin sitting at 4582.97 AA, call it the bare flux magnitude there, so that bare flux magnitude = 36.1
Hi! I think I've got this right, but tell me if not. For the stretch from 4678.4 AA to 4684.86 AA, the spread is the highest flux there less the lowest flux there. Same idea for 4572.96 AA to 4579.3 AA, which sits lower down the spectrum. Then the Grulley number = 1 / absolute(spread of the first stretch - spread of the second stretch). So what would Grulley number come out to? 3.3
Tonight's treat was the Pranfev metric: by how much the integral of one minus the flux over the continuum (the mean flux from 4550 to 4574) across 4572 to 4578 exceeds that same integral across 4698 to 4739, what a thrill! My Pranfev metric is -0.21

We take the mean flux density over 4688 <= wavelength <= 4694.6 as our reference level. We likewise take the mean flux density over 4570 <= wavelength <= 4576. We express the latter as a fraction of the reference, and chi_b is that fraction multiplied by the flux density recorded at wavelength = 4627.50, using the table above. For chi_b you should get 36.7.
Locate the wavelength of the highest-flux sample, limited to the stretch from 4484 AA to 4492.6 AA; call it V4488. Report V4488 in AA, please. 4485.87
